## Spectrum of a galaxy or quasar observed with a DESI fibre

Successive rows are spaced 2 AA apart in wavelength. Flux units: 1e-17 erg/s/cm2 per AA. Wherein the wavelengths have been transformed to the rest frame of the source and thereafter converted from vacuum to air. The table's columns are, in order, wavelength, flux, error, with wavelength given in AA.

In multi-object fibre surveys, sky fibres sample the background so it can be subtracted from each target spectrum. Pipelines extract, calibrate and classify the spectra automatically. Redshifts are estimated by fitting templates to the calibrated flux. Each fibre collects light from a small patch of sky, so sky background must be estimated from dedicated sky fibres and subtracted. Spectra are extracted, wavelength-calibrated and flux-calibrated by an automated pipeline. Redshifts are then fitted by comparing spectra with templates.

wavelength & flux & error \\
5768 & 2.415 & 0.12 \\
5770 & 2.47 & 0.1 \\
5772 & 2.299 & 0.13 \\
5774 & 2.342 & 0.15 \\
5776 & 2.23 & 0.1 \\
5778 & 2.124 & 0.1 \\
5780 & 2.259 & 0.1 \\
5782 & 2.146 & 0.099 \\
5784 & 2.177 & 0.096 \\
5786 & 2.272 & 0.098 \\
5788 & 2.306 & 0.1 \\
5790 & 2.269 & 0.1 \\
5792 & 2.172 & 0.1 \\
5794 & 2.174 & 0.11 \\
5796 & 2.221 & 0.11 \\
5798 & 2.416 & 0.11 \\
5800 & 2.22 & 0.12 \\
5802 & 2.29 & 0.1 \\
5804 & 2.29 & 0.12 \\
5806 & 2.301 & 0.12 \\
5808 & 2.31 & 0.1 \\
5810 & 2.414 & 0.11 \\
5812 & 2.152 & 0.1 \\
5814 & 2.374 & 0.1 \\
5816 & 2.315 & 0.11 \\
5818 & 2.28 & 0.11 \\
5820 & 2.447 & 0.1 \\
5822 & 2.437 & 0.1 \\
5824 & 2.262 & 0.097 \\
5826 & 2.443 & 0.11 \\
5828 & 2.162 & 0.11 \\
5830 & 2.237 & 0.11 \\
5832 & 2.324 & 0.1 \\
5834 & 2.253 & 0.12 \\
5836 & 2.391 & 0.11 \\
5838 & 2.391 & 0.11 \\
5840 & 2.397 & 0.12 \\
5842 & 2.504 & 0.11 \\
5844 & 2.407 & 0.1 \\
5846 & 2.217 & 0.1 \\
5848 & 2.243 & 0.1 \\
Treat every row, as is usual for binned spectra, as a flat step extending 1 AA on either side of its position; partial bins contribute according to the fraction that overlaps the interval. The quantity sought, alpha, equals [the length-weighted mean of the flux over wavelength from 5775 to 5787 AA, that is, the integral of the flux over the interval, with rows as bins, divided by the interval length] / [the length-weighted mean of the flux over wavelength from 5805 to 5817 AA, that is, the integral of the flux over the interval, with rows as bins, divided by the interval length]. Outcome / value 0.95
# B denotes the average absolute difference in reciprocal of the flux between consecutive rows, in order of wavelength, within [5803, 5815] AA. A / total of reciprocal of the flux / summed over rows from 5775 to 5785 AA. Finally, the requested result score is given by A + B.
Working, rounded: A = 2.3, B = 0.023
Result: 2.31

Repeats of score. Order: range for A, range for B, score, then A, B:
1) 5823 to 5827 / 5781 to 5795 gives 0.86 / 0.9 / 0.010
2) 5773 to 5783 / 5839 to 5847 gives 2.28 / 2.3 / 0.023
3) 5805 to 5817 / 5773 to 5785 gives 2.62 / 2.6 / 0.020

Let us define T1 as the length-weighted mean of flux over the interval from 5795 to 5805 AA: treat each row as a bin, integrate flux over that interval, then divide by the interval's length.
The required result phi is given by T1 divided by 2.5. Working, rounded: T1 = 2.29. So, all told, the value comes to 0.91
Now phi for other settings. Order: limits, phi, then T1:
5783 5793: 0.90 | 2.24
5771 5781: 0.90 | 2.25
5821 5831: 0.92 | 2.31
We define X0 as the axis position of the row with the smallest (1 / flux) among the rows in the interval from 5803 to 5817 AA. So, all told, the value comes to 5810 AA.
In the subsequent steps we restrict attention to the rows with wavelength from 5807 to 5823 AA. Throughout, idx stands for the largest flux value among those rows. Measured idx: 2.447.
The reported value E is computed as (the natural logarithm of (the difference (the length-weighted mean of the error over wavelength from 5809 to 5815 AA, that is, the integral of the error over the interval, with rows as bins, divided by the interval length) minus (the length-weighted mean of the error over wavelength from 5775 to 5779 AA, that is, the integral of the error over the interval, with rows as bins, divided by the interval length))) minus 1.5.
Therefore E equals -7.2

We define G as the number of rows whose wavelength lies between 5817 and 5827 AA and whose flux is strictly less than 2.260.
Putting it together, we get 0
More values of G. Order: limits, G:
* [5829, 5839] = 2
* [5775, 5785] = 5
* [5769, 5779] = 2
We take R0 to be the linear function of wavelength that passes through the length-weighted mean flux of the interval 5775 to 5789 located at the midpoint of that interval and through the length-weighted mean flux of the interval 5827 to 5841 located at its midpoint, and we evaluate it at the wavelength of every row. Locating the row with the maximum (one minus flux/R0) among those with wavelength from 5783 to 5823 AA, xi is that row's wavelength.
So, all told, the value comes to 5812 AA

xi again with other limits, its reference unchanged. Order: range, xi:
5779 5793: 5782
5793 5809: 5794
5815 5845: 5828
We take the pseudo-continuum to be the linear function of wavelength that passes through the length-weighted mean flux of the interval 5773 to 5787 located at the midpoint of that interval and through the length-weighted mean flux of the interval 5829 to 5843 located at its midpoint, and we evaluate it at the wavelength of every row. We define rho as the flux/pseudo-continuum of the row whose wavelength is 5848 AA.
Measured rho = 0.94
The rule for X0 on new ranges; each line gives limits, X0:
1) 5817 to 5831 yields 5820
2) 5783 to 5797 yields 5788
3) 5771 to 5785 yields 5774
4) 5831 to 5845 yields 5842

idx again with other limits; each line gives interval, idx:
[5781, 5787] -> 2.272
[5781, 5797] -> 2.306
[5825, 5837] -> 2.443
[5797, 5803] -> 2.416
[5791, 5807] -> 2.416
